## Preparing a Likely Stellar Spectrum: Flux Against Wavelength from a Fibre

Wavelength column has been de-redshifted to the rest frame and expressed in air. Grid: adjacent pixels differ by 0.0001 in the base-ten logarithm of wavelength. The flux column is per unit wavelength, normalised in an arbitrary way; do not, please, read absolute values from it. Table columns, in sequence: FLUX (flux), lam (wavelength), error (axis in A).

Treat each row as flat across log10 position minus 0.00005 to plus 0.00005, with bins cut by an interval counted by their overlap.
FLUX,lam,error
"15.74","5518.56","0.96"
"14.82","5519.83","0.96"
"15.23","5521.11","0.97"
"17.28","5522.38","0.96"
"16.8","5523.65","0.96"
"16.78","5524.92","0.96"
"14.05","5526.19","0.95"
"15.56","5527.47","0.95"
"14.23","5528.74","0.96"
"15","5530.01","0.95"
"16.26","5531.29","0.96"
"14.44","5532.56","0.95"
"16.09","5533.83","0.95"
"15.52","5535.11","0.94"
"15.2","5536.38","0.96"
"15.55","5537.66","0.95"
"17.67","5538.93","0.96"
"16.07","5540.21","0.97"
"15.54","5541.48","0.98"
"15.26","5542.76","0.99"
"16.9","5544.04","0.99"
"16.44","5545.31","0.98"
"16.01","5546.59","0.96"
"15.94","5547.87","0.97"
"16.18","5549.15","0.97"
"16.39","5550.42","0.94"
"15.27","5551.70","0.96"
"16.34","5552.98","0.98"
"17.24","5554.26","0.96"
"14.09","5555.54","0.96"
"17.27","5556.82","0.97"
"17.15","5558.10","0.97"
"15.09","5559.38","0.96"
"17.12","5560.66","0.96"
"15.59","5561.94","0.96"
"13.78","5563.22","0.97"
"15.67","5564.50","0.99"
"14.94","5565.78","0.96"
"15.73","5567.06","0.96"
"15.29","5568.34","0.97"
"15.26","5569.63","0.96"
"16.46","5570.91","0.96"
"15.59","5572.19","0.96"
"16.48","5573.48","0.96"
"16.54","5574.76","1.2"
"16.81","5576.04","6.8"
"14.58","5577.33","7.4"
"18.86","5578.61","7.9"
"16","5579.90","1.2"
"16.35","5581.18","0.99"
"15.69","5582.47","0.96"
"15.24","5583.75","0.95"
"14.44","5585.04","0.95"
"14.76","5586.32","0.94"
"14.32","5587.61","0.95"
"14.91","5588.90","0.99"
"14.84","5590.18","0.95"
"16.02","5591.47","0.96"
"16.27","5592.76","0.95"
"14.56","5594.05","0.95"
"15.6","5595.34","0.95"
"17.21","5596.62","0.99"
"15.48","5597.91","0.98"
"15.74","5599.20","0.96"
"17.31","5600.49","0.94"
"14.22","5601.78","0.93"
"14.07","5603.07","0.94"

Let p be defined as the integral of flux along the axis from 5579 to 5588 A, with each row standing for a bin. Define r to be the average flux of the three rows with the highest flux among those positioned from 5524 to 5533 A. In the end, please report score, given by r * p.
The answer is 2243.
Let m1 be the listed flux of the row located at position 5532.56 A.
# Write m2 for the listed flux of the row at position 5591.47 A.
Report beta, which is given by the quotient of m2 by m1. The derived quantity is 1.11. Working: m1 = 14.44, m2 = 16.02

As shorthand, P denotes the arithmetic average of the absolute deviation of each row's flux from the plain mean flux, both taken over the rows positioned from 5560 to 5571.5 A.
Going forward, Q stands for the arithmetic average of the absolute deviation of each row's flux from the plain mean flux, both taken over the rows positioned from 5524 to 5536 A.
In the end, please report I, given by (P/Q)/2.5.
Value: 0.32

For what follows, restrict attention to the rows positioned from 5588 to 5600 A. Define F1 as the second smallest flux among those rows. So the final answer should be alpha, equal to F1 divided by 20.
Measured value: 0.74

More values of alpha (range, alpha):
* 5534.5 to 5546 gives 0.76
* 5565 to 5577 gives 0.76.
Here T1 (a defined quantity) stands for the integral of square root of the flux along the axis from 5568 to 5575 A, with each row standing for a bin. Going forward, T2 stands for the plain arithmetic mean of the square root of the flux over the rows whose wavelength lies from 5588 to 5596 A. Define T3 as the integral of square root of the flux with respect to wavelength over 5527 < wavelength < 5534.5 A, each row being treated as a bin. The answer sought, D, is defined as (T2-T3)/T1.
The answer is -0.91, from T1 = 27.9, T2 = 3.919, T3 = 29.3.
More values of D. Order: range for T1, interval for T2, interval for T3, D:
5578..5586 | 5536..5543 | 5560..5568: -0.86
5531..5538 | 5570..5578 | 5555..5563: -1.01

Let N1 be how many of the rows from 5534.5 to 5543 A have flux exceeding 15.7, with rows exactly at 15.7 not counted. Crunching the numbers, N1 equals 2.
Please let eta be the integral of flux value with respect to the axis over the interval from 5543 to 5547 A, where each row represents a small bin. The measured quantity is 65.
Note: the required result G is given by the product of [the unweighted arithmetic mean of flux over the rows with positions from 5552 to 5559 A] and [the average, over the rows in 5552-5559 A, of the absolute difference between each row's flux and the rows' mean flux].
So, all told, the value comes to 15.8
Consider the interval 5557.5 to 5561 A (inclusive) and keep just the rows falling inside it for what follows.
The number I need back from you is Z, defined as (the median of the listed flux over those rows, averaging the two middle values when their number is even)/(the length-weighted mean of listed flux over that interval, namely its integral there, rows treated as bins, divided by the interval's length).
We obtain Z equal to 1.04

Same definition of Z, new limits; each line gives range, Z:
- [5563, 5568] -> 1.01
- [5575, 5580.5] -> 0.99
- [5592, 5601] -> 0.98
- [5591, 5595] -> 1.03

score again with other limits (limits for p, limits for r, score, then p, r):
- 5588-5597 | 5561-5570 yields 2192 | 140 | 15.7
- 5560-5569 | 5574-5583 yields 2419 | 139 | 17.4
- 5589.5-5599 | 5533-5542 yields 2480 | 149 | 16.6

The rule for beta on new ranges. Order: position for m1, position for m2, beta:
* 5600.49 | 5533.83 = 0.93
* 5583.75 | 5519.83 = 0.97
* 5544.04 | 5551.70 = 0.90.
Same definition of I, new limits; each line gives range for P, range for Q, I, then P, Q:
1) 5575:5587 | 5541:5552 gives 0.94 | 1.02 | 0.4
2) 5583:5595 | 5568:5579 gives 0.23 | 0.54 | 0.9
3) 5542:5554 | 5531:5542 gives 0.26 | 0.41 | 0.6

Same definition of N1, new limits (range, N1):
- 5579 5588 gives 2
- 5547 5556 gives 5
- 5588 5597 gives 3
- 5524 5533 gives 2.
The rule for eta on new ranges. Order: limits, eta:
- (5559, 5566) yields 108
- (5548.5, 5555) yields 106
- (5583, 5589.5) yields 96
